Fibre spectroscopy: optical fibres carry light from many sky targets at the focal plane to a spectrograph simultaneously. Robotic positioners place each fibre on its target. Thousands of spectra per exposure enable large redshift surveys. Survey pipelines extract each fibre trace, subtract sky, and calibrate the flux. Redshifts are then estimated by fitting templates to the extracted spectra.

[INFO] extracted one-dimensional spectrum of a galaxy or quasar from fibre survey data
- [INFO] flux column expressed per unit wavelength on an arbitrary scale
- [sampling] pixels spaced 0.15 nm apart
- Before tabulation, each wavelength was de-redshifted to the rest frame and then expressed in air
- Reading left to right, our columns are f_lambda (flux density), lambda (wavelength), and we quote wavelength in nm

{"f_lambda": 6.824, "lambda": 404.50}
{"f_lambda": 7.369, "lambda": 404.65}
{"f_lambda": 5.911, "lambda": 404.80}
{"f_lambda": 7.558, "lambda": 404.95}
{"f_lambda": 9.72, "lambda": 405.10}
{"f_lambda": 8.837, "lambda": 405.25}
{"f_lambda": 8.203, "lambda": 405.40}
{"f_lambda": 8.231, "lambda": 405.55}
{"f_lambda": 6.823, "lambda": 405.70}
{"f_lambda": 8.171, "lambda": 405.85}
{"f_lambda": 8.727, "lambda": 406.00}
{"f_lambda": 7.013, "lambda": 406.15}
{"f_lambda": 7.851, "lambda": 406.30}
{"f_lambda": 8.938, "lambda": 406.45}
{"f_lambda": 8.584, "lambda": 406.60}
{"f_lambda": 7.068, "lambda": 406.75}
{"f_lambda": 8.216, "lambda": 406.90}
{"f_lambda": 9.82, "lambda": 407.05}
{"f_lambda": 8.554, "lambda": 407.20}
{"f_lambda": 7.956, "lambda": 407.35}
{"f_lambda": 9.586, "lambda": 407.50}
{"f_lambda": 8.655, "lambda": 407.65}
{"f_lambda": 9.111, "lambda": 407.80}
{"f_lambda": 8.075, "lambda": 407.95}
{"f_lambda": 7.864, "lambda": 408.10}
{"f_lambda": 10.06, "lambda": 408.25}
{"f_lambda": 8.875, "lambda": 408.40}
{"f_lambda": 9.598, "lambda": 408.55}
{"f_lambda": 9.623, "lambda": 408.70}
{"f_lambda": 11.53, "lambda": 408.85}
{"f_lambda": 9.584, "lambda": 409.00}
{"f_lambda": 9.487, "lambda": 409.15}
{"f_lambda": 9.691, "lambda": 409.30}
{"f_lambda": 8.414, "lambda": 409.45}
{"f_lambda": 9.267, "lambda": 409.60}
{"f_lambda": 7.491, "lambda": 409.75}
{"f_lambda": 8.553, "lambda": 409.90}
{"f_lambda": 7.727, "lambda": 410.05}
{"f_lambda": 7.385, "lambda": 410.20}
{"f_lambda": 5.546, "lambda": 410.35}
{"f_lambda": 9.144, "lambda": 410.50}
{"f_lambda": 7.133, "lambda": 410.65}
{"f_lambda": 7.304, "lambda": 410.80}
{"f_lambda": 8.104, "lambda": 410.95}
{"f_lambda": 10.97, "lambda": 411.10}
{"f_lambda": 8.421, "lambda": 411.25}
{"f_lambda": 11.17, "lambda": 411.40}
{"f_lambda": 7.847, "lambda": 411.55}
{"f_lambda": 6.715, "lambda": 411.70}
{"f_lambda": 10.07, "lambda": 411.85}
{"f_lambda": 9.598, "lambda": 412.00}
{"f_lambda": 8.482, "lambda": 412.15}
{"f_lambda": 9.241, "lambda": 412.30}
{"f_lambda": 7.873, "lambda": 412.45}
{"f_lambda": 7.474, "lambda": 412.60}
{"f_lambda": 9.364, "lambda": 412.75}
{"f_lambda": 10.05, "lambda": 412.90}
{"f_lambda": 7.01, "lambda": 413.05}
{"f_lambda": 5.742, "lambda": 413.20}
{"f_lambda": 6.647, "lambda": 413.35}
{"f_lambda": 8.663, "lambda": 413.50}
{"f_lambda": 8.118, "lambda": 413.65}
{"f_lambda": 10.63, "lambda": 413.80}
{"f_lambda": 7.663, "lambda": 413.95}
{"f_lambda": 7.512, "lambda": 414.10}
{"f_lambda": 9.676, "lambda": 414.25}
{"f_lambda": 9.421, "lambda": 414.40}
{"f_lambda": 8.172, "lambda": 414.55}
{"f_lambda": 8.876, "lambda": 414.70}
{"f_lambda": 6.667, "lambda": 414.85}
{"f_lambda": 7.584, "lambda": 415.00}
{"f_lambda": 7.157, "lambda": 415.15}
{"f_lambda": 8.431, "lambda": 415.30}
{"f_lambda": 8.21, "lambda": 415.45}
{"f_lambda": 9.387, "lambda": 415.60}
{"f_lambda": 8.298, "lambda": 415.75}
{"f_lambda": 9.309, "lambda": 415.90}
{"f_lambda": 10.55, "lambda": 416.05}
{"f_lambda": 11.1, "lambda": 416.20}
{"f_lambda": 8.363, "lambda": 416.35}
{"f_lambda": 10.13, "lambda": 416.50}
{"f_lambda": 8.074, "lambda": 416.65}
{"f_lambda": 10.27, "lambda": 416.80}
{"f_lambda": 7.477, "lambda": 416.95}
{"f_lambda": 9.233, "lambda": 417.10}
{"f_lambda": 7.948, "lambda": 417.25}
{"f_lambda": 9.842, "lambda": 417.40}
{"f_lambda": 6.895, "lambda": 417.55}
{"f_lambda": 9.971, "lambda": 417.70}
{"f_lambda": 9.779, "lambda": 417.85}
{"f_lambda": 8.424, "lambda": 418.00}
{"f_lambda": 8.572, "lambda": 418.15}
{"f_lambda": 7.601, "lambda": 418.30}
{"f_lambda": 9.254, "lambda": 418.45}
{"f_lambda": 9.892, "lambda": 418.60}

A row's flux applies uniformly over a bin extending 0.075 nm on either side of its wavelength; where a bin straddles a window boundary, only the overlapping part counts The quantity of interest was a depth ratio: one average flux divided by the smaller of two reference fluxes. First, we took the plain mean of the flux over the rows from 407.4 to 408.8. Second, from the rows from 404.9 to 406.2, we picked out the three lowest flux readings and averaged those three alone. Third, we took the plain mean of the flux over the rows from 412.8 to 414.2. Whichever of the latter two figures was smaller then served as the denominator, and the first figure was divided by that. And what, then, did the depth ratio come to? 1.27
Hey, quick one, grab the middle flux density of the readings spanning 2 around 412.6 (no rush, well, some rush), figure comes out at 8.5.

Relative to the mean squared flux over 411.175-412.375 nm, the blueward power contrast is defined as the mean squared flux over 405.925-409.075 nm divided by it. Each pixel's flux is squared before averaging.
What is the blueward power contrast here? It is 0.97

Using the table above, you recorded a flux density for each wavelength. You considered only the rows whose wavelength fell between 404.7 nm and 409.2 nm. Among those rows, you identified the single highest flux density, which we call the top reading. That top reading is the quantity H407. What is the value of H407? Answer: 11.53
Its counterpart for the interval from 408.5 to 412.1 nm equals 11.53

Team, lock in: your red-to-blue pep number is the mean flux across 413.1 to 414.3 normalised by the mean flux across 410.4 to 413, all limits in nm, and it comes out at 0.92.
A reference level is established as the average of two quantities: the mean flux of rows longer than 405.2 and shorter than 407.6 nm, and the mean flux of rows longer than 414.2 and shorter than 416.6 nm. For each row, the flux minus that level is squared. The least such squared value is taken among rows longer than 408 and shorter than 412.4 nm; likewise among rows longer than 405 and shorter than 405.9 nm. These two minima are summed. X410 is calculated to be 0.08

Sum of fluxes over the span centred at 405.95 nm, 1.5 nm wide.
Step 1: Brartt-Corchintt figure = 81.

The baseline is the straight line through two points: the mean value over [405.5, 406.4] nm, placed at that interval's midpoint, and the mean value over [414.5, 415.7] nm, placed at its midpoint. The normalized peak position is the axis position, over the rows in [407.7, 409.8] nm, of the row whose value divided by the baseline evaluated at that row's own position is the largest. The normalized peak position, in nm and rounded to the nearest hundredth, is 408.85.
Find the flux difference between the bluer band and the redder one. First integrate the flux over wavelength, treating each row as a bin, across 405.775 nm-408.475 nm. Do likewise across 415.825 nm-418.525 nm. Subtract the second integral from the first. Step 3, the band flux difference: -1.5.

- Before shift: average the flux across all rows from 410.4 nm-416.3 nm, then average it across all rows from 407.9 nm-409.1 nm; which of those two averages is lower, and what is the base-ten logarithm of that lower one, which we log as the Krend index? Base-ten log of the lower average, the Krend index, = 0.932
